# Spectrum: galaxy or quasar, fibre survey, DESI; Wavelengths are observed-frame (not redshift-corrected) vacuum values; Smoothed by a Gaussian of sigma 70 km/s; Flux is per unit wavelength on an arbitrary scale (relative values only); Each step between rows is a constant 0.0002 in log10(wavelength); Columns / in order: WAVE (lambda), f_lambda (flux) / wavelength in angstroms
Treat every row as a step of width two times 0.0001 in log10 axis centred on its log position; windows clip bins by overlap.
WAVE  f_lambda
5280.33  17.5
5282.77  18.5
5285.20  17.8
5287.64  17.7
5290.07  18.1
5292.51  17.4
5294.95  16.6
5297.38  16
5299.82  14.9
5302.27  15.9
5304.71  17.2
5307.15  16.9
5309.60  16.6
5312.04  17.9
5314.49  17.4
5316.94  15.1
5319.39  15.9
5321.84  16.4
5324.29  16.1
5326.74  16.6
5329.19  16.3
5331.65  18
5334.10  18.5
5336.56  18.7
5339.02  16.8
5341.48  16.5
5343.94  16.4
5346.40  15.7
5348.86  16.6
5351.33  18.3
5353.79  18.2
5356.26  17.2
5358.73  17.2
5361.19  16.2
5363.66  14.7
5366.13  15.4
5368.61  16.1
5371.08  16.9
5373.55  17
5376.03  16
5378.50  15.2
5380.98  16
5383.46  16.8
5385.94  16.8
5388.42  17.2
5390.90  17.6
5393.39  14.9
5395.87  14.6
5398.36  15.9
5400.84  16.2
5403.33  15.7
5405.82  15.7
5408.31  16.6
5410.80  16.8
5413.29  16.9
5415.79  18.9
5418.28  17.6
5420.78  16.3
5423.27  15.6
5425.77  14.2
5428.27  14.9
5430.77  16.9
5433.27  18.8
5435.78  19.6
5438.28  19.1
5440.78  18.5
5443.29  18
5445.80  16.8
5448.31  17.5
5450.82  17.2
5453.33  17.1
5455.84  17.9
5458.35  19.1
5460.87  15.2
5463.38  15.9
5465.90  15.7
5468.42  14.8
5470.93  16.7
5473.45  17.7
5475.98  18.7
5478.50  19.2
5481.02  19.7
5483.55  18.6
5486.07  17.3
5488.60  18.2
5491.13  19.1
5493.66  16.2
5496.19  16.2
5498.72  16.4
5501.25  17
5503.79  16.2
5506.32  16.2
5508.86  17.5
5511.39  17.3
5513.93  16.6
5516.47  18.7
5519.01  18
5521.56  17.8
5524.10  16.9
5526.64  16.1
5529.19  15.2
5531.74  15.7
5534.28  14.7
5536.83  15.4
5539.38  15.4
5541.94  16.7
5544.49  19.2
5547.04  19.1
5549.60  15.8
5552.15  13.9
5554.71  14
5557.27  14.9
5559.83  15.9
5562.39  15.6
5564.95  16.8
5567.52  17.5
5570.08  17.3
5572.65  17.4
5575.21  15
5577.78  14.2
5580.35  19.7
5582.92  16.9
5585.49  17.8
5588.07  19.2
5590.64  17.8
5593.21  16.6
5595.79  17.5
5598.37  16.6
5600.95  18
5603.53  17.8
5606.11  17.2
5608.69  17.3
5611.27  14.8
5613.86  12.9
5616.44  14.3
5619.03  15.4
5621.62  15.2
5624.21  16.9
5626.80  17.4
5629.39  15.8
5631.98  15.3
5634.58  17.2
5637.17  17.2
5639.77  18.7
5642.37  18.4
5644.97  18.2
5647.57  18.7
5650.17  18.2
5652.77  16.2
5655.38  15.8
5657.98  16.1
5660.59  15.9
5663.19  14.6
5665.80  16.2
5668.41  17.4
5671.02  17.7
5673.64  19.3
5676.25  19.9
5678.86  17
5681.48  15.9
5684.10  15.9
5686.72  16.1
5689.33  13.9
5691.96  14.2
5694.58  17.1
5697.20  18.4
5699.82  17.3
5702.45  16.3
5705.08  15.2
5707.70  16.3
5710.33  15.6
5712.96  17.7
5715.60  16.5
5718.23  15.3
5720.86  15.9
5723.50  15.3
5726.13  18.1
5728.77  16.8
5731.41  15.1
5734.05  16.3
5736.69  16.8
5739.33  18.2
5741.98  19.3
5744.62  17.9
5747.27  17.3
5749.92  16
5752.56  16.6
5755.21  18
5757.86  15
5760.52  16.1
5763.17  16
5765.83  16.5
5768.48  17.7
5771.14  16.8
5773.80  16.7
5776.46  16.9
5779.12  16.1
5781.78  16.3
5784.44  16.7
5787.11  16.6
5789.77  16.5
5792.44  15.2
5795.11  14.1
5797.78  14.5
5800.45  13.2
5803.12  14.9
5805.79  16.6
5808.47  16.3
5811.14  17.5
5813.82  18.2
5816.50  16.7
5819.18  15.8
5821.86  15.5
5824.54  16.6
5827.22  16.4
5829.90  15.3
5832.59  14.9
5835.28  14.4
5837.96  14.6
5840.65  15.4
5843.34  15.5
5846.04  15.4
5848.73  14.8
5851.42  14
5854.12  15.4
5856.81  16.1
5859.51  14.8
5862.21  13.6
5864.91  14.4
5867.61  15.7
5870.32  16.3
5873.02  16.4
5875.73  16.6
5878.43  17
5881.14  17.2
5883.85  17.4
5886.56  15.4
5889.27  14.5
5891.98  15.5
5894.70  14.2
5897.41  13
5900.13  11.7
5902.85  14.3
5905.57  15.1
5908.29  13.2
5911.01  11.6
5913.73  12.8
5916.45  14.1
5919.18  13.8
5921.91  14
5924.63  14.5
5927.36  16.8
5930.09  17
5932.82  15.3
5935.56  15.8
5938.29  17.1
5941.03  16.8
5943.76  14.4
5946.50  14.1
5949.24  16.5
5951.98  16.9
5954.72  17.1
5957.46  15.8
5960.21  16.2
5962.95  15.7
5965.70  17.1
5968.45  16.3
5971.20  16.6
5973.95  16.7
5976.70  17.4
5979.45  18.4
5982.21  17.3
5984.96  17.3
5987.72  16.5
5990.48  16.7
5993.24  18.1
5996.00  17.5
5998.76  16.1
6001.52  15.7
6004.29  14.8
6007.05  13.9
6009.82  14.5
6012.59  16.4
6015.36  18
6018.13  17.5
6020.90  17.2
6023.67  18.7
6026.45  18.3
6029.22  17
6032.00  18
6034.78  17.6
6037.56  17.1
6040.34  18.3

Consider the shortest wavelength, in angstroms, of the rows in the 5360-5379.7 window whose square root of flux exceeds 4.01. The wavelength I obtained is 5361.19 angstroms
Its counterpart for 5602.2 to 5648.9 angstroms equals 5603.53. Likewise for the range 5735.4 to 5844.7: 5736.69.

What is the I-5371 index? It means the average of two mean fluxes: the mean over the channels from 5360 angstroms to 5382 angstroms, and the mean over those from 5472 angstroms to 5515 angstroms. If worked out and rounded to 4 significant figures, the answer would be 16.74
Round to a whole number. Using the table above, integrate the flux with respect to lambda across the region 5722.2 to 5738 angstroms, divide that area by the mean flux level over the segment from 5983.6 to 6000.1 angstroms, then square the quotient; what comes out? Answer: 232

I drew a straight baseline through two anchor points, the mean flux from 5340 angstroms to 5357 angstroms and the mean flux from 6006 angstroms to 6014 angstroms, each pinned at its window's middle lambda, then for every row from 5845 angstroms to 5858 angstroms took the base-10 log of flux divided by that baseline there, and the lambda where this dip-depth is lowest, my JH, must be 5851.42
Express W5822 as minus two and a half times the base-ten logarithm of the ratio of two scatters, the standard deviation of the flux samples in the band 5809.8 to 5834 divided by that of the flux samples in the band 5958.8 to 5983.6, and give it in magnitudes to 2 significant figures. -0.32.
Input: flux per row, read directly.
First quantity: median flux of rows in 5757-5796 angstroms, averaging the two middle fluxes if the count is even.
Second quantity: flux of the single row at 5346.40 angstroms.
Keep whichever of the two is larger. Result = 16.5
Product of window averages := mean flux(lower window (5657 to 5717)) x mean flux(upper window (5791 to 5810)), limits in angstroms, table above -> 248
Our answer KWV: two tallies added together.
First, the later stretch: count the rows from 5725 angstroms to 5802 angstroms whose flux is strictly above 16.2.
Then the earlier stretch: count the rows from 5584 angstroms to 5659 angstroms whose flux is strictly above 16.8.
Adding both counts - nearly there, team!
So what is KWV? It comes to 36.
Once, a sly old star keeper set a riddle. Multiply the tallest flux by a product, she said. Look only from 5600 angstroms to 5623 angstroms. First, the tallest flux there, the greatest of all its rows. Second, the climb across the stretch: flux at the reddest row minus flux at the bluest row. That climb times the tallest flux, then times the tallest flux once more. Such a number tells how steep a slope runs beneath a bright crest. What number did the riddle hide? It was -907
